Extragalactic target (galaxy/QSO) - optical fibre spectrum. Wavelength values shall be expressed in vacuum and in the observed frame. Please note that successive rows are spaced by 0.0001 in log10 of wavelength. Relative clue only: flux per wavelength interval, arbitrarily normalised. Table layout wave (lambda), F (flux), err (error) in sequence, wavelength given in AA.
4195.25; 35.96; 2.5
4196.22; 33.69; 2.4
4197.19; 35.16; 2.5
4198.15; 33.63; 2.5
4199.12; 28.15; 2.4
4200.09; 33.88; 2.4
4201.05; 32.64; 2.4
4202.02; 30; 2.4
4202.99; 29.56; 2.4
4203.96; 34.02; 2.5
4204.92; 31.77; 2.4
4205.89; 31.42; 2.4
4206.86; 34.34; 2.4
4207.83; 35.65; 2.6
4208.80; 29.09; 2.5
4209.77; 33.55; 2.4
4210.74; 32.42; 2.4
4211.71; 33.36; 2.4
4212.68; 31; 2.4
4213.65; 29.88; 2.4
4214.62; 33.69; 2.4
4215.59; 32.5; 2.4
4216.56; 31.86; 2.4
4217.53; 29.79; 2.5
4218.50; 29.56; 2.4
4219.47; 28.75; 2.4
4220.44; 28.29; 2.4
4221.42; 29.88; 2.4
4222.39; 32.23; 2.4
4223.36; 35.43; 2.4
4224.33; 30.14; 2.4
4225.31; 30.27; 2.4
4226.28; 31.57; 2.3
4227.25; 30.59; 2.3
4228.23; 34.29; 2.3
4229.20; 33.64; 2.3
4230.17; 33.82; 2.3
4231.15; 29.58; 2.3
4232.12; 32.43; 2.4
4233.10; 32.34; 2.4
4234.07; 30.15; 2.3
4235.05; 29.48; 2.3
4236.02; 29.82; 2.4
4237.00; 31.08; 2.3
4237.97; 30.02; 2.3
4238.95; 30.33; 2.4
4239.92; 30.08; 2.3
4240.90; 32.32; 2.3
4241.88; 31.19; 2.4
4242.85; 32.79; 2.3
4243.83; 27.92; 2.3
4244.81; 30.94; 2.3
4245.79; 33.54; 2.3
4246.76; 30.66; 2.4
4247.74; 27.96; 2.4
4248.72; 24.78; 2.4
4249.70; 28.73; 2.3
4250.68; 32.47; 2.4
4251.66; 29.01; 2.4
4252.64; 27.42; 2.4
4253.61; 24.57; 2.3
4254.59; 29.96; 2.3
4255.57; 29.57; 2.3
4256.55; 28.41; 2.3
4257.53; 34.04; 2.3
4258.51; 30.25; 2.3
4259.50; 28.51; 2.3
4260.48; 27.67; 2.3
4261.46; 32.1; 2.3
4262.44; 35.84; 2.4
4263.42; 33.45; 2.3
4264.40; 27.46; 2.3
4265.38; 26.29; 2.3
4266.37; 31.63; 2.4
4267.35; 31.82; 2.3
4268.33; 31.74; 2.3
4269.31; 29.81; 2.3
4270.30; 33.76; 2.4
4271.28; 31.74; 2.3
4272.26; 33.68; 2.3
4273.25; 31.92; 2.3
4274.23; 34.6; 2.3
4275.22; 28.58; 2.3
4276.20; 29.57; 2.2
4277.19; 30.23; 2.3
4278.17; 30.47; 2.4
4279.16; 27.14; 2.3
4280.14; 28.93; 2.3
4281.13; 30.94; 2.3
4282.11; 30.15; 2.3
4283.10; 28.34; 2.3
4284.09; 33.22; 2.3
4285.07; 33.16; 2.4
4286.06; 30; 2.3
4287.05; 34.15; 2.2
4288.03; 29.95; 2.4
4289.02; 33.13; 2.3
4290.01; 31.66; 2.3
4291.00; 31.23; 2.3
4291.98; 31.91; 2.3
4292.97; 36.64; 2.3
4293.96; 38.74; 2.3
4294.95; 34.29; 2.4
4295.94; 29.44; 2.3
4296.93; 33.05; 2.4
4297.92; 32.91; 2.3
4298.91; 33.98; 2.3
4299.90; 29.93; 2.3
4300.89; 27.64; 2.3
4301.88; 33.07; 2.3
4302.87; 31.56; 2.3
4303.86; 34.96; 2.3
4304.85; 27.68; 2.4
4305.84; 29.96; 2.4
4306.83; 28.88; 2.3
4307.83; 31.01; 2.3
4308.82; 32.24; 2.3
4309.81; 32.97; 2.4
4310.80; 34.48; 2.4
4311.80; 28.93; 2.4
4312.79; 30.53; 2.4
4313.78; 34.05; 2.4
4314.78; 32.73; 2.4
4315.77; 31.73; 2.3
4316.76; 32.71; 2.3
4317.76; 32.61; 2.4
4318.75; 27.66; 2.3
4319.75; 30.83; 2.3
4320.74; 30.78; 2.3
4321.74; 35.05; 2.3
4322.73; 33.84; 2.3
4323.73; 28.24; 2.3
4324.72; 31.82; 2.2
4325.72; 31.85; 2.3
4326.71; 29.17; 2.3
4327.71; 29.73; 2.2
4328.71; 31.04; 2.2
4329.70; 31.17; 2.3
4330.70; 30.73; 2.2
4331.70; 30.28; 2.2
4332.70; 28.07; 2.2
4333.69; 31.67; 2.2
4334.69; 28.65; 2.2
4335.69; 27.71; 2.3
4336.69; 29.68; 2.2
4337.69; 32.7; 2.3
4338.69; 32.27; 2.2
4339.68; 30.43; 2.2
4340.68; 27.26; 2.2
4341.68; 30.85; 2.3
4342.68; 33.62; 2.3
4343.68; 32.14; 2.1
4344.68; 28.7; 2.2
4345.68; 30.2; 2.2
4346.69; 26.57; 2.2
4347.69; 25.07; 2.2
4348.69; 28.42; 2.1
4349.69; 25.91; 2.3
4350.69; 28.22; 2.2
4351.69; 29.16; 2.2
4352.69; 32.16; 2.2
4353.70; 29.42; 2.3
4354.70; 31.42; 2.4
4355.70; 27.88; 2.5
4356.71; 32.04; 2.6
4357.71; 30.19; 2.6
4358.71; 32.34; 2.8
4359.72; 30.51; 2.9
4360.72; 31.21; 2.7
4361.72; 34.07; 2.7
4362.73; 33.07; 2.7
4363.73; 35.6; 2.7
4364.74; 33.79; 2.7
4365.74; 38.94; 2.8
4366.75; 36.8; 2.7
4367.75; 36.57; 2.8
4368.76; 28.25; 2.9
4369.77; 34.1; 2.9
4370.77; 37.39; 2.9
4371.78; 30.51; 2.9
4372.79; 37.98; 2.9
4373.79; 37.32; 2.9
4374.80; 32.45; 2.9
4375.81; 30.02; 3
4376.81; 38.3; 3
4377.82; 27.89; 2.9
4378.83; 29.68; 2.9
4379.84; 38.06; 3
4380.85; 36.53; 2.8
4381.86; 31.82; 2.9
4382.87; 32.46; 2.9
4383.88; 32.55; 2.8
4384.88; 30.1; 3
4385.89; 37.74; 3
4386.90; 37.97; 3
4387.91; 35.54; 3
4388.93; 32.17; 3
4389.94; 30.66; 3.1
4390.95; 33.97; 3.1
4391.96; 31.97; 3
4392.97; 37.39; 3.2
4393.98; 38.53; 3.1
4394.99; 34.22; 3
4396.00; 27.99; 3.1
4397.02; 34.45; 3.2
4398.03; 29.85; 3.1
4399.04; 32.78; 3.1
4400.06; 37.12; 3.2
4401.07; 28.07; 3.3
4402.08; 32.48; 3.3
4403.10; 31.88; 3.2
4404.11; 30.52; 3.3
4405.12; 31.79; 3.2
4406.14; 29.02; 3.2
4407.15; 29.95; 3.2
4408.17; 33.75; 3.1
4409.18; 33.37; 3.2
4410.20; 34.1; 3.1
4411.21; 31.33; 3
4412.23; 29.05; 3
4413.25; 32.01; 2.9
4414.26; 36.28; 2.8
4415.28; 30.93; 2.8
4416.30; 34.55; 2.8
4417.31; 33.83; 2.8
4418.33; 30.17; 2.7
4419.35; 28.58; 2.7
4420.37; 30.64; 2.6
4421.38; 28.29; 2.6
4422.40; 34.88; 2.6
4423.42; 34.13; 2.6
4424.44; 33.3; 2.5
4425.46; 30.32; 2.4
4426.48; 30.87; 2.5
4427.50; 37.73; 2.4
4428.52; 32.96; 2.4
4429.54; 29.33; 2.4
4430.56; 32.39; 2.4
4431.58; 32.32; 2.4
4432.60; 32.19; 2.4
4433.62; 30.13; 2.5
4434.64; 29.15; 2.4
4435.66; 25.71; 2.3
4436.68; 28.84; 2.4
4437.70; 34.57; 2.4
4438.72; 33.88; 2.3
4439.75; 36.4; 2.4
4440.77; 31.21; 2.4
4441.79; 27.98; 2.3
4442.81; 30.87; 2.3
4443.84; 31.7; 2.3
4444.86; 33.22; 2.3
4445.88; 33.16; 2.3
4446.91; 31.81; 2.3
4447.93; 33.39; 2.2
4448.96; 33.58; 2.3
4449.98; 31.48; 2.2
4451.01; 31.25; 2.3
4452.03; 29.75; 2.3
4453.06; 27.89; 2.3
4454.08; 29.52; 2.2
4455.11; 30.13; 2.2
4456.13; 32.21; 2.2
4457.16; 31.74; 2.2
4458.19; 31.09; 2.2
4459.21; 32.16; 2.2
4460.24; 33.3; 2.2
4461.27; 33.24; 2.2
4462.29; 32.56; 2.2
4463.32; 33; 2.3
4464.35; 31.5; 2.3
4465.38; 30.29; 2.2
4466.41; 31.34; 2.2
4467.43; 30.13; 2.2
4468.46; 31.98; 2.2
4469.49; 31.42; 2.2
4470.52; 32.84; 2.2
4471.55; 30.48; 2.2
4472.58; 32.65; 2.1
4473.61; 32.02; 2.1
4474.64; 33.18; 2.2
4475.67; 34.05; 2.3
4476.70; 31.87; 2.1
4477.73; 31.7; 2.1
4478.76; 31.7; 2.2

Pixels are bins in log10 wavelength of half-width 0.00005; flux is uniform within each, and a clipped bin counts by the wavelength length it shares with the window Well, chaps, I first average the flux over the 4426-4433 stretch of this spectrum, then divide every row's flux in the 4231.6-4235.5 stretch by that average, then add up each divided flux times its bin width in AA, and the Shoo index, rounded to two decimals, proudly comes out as 3.73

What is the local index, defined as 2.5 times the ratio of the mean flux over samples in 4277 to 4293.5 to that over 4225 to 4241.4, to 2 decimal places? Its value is 2.50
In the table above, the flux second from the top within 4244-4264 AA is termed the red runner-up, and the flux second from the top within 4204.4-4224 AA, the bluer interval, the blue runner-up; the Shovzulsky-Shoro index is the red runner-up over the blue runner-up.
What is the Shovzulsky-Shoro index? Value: 0.961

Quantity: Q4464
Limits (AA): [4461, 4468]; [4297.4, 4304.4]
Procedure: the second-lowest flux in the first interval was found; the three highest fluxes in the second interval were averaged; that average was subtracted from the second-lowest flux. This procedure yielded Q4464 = -3.7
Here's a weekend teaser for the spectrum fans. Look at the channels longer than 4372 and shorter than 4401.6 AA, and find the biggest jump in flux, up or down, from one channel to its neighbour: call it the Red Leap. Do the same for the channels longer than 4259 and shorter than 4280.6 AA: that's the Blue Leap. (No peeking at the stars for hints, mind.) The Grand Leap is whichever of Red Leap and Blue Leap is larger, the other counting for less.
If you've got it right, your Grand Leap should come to 10.4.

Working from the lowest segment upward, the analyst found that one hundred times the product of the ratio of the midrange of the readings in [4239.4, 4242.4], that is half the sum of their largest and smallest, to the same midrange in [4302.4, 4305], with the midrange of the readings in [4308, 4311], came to 3323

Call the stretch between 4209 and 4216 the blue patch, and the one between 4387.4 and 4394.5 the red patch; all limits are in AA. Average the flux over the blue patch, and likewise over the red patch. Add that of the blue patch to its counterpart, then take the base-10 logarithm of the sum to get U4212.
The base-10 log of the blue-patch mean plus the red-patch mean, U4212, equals 1.82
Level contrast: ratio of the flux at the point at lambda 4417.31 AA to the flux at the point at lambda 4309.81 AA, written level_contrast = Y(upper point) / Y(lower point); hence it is 1.03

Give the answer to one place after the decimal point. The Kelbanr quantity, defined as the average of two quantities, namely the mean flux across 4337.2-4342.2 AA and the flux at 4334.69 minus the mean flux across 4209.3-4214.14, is 13.7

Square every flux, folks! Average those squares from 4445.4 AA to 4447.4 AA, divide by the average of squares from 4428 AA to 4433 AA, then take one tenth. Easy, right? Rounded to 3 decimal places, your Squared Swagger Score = 0.104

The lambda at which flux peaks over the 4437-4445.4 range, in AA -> 4439.75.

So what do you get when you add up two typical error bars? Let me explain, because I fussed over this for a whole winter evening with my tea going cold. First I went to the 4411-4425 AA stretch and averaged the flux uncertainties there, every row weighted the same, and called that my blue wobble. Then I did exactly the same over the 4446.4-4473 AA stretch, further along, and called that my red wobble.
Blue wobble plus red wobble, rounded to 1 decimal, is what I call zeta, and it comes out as 5.0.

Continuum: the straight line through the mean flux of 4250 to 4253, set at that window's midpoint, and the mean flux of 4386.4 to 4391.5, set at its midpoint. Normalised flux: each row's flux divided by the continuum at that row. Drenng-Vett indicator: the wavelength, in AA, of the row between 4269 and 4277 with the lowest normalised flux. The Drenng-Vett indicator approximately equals 4275.22 AA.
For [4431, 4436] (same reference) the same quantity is 4435.66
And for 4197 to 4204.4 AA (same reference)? 4199.12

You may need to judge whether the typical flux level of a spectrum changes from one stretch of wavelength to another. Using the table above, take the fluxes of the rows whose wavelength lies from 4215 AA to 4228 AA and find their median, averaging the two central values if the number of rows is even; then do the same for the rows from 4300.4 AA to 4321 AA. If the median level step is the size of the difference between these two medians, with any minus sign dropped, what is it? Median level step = 1.3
